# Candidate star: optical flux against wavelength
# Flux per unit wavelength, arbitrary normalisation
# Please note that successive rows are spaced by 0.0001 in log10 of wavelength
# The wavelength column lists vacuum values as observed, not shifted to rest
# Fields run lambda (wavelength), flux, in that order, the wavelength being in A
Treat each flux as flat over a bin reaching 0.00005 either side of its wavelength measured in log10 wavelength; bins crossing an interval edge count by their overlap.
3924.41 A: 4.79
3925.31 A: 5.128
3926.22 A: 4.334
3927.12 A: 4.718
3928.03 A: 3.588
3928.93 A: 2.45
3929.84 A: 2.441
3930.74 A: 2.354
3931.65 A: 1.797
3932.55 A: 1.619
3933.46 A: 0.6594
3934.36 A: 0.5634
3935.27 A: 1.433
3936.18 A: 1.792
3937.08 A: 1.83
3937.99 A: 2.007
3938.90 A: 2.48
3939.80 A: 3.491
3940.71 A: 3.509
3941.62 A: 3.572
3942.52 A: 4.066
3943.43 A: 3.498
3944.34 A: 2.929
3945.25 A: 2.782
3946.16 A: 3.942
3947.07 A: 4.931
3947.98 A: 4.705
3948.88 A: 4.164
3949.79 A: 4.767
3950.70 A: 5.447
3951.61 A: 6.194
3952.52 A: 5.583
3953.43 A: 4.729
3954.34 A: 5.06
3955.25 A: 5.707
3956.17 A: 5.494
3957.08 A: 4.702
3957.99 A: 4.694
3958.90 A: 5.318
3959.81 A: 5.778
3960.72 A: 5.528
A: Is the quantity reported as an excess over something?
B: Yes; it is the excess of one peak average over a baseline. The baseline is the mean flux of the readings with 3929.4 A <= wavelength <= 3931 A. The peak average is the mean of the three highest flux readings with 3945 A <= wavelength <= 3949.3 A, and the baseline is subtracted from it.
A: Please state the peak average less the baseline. 2.2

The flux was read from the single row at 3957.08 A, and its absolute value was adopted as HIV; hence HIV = 4.7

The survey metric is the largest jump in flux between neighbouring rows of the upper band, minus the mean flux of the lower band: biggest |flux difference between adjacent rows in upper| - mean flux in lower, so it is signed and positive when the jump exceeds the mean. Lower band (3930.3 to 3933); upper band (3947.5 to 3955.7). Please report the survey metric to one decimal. -1.1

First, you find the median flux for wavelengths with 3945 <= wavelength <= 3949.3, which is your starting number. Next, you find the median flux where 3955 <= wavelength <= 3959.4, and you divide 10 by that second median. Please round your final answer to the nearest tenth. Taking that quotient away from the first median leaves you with 2.3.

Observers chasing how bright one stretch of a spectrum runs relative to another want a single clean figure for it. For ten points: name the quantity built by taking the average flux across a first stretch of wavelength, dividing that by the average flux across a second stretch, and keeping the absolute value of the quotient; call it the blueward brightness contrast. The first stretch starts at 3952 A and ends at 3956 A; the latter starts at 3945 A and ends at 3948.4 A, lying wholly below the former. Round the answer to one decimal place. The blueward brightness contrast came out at 1.3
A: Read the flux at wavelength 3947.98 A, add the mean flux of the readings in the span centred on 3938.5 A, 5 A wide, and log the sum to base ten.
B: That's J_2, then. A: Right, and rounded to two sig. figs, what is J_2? 0.86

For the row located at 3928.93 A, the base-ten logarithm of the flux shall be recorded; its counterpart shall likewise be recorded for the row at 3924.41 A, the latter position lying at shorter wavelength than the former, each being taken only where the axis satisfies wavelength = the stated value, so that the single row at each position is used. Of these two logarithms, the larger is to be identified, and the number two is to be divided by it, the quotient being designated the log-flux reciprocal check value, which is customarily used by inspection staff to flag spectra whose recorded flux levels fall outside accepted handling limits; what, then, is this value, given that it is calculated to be 2.94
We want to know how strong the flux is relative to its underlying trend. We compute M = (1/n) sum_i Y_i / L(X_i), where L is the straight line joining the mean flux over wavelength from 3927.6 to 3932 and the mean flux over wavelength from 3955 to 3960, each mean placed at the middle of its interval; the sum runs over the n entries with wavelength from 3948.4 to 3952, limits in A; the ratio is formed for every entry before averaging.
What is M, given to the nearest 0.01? 1.13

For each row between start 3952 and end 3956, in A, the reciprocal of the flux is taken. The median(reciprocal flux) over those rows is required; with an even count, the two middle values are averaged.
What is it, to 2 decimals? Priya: 0.19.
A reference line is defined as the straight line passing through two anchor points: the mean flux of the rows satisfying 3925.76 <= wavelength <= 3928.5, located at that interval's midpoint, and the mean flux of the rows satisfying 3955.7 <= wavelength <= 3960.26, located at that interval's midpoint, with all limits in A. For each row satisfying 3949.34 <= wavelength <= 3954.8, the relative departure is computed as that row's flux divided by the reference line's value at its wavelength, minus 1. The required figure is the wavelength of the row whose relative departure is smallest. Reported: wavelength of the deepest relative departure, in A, 3953.43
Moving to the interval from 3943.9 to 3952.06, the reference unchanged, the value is 3945.25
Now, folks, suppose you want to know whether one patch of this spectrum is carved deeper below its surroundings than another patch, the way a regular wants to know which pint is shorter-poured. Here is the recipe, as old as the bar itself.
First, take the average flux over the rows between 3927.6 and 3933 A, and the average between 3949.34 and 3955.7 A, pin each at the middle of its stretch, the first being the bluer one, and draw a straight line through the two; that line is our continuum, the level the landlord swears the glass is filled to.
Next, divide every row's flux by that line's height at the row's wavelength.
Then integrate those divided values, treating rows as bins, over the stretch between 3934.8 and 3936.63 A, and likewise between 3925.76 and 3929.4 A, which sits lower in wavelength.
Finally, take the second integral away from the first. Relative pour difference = -6.0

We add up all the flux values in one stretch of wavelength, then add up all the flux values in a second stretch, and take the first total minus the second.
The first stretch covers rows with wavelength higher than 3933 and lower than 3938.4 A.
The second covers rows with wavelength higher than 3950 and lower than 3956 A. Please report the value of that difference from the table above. -24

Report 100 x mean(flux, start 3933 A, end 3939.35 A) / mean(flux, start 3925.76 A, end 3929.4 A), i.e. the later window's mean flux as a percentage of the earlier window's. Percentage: 41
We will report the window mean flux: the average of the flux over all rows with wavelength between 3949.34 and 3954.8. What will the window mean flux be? 5.3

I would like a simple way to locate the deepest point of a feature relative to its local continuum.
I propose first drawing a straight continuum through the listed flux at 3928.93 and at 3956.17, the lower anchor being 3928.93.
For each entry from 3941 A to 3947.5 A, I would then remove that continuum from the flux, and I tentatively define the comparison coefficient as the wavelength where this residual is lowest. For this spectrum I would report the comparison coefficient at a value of 3945.25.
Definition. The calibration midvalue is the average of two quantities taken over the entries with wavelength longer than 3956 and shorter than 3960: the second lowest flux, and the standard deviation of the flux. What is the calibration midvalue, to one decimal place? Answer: 2.6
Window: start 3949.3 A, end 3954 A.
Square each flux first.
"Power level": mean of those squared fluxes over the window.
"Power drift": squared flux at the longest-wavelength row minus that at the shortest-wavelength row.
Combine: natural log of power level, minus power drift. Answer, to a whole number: 4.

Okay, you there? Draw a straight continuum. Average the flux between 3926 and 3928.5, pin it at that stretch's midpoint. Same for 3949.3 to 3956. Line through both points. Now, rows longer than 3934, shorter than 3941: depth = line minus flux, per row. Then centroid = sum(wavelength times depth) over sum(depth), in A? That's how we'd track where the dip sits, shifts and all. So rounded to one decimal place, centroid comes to 3936.9 A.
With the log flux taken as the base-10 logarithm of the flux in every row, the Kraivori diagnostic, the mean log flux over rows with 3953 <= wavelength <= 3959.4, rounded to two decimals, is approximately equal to 0.71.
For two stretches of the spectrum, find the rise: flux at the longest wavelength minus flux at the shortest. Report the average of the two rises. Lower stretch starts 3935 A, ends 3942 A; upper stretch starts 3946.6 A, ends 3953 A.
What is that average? 1.4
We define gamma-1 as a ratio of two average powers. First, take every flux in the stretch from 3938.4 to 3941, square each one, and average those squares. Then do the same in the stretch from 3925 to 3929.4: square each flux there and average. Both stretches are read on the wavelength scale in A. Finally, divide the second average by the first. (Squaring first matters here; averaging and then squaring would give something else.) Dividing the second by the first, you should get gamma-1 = 1.7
